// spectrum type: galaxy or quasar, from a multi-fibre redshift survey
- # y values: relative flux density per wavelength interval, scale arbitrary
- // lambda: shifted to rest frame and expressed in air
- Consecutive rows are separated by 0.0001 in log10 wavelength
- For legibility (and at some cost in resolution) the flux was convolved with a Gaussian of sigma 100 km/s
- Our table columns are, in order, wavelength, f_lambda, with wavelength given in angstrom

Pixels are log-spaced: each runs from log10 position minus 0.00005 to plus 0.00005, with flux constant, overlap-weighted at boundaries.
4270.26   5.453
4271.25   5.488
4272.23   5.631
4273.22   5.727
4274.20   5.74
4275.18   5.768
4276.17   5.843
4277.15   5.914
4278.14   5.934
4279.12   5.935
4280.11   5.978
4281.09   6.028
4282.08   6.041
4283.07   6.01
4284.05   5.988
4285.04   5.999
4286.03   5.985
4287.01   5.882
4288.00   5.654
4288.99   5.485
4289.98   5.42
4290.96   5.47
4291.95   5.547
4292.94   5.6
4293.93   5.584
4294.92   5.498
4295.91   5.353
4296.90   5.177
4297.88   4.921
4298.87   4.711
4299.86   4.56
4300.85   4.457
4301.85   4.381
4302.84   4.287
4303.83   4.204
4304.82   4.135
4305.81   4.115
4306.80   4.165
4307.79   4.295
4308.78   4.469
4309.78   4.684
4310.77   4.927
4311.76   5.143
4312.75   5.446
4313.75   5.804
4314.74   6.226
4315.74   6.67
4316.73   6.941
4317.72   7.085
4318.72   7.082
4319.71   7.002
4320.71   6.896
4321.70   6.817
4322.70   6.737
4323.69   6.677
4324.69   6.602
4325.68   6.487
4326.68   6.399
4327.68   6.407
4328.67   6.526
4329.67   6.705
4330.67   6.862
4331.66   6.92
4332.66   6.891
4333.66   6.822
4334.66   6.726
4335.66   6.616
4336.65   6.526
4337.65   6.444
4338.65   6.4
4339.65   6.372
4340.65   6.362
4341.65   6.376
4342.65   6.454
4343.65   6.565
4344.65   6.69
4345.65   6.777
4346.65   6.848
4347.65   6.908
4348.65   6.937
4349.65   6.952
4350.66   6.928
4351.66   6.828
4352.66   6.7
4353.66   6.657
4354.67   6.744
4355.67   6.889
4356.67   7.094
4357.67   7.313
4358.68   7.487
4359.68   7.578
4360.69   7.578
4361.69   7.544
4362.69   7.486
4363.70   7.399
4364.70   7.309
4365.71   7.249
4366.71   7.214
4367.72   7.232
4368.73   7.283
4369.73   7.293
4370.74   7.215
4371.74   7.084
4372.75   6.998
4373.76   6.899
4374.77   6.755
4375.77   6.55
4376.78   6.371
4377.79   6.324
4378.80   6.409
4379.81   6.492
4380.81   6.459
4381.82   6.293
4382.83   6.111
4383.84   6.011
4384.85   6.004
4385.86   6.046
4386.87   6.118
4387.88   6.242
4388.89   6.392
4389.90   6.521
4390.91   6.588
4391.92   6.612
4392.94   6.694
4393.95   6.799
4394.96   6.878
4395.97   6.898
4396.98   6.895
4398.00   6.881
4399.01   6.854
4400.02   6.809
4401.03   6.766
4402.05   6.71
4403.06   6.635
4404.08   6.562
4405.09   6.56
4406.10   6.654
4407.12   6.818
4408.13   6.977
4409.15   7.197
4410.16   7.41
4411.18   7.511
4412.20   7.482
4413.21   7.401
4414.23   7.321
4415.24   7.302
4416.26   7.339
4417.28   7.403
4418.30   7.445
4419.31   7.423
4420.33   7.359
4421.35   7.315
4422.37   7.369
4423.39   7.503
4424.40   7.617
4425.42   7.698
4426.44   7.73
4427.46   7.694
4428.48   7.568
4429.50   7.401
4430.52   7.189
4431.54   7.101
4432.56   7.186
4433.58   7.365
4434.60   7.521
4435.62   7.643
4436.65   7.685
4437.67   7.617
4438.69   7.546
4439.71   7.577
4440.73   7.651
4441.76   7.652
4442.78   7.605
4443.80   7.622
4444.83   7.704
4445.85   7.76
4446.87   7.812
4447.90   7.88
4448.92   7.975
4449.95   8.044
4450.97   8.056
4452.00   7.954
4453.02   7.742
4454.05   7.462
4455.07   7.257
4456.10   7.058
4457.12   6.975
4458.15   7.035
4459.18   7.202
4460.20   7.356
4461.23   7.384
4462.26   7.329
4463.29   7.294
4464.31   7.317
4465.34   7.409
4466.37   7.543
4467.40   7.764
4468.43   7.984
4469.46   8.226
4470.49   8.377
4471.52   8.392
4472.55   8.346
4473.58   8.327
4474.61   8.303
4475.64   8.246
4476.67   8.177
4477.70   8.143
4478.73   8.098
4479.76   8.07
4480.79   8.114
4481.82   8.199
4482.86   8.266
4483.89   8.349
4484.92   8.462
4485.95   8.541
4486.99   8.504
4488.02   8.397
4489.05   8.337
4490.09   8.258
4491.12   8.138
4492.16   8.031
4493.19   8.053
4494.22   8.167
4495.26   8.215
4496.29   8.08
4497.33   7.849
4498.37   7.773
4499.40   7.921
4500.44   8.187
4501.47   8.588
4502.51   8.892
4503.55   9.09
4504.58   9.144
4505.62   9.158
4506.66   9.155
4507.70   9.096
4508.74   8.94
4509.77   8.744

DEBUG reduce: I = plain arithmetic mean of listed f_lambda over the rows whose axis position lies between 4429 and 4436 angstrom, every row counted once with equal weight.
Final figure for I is 7.3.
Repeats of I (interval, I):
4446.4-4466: 7.5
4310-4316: 5.7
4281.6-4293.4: 5.8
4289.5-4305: 5.0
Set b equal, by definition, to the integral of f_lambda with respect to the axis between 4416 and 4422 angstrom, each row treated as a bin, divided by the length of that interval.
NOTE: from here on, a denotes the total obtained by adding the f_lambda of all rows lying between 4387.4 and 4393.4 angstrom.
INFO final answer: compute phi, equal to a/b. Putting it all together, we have 5.3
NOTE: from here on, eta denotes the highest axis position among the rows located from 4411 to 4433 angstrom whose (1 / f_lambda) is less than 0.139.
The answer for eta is 4429.50 angstrom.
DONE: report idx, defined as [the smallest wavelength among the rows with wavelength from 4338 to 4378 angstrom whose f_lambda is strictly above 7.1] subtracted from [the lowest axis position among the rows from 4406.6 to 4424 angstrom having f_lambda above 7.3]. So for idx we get 52.5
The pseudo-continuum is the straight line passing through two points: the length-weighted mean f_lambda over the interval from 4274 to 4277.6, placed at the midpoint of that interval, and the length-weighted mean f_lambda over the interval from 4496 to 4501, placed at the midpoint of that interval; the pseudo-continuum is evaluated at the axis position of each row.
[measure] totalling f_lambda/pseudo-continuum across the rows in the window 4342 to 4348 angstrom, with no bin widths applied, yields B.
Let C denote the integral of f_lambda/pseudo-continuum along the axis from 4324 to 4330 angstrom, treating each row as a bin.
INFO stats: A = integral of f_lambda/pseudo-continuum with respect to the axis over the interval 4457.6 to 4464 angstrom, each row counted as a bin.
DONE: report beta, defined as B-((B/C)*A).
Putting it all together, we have 0.07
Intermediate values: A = 6.1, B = 6.20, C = 6.19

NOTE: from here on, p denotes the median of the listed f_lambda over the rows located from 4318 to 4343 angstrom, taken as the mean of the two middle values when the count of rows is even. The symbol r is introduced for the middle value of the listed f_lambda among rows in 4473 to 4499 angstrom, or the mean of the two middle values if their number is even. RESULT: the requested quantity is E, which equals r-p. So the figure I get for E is 1.6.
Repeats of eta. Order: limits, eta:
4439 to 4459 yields 4455.07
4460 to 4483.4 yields 4482.86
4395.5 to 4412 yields 4411.18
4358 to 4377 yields 4370.74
